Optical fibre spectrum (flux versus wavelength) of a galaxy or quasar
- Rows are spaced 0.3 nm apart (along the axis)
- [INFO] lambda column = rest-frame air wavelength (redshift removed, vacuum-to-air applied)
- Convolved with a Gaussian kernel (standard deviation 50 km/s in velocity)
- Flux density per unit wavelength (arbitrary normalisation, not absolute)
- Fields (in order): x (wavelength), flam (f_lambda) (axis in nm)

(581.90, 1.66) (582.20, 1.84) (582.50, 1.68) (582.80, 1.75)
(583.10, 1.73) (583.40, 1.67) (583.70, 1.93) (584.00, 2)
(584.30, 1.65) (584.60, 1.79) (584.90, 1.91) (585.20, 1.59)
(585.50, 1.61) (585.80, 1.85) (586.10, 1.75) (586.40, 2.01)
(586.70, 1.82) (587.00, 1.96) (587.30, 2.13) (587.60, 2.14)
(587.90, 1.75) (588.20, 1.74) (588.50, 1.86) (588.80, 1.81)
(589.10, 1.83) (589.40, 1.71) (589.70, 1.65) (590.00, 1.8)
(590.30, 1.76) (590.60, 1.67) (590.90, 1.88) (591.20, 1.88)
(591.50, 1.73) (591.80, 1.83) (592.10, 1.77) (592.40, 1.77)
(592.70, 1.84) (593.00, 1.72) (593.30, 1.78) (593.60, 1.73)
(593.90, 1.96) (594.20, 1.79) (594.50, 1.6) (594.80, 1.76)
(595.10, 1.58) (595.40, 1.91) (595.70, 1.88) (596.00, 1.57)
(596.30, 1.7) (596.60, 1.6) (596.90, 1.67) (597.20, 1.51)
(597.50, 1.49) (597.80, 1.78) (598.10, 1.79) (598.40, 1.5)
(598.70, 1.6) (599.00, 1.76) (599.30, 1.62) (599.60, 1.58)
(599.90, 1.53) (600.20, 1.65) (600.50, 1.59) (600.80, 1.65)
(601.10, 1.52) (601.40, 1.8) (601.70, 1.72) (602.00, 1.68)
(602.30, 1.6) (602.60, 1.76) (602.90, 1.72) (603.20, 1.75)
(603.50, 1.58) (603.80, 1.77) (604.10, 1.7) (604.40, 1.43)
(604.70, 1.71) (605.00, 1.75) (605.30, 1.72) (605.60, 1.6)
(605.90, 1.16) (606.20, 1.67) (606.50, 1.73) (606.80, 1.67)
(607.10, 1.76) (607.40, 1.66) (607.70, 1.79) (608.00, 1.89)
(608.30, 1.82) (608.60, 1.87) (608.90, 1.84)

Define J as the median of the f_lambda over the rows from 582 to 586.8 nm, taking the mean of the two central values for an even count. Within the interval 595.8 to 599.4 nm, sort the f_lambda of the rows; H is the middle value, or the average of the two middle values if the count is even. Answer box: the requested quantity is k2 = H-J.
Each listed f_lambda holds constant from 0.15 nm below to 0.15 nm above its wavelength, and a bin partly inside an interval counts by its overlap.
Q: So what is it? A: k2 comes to -0.16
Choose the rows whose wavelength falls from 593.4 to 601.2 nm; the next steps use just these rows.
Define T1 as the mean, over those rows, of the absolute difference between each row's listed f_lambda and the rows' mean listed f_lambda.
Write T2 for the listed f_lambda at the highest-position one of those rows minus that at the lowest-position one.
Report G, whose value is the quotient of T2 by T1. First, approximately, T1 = 0.108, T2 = -0.21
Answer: -1.9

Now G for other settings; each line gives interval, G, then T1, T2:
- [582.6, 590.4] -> 0.1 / 0.113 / 0.01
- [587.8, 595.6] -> 2.3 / 0.068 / 0.16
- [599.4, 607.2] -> 1.9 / 0.094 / 0.18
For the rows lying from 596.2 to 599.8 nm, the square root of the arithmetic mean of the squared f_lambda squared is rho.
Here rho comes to 2.70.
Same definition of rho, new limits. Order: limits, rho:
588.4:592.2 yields 3.20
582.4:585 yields 3.25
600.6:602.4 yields 2.78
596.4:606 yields 2.72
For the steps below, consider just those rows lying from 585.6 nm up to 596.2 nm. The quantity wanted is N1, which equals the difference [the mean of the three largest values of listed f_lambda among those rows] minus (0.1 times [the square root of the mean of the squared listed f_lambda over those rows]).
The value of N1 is 1.91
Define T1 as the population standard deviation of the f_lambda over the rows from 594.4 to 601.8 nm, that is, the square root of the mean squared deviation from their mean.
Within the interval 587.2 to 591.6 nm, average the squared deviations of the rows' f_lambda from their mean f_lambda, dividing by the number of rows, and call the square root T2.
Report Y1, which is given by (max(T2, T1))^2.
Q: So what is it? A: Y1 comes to 0.0196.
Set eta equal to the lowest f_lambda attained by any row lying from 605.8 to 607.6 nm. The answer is 1.16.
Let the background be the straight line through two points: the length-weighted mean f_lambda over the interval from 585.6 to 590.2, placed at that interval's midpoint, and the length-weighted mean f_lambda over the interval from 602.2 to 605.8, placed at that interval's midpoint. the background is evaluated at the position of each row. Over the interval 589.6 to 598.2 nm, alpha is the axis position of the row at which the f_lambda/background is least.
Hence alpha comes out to 597.50 nm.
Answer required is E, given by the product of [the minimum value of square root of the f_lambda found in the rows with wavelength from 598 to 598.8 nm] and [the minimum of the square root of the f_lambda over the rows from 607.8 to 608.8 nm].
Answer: 1.65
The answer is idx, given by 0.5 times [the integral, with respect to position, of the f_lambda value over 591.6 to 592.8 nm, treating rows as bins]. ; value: 1.079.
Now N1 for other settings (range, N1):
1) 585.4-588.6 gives 1.91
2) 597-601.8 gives 1.63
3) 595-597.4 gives 1.66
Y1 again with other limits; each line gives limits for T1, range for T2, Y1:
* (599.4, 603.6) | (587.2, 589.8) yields 0.0274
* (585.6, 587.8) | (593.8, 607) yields 0.0199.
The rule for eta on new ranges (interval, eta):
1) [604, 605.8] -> 1.43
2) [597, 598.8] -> 1.49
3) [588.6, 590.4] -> 1.65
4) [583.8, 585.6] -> 1.59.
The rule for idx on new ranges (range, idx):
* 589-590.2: 1.047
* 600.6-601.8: 1.000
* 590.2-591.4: 1.078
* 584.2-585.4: 1.040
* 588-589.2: 1.084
